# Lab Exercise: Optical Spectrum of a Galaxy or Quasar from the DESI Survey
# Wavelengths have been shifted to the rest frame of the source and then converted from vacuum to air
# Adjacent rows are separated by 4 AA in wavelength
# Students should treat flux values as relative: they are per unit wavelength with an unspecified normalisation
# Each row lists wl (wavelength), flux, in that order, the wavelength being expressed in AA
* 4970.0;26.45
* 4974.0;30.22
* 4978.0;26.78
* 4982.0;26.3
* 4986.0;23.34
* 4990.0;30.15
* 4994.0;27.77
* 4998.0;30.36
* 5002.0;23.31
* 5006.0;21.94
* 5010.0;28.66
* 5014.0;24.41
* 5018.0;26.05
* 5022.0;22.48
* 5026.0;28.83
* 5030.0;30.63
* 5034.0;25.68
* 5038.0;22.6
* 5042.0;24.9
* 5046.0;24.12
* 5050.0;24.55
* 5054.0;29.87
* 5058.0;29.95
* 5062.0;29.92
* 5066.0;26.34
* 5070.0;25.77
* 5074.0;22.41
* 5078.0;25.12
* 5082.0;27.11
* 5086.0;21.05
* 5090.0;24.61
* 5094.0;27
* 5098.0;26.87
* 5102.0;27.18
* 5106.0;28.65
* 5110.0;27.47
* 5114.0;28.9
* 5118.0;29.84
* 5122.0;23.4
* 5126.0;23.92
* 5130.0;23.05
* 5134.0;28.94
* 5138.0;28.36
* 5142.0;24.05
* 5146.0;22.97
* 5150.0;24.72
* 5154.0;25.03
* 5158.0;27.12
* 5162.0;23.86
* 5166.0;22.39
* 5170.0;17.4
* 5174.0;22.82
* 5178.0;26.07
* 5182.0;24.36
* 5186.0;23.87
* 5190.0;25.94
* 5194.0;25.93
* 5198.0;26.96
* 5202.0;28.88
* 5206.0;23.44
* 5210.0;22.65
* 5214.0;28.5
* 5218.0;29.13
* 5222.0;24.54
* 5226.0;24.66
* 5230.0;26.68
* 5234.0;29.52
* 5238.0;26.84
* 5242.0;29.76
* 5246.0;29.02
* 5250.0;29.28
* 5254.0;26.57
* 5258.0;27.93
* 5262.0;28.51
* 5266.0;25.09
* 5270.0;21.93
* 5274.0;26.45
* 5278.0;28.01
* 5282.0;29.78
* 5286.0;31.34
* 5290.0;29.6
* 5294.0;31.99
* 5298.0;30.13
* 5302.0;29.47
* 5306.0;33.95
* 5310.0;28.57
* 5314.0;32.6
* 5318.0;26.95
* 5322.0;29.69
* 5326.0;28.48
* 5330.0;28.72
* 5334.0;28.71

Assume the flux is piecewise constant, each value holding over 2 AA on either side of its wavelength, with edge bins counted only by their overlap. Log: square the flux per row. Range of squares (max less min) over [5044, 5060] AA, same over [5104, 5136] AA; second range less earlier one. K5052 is 44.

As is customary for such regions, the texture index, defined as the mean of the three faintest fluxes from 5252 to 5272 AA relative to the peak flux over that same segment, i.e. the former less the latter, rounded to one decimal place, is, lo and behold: -4.0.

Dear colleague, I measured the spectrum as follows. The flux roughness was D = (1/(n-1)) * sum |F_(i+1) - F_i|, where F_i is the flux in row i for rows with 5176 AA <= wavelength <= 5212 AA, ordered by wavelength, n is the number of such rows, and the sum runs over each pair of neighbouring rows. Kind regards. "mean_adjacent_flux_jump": 1.68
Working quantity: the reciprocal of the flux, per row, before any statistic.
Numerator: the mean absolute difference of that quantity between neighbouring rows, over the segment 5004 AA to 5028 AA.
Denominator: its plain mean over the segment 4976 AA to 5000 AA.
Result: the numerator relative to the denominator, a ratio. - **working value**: 0.19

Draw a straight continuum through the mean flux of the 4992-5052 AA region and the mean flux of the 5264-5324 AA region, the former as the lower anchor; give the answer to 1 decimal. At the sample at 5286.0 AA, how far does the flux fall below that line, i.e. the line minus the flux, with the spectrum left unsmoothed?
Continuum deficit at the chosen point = -2.4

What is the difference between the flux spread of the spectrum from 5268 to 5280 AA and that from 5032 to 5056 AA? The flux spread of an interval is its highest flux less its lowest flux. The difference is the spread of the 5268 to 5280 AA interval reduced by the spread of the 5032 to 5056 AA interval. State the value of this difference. -1.2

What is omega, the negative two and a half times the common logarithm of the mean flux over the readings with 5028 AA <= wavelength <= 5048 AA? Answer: -3.52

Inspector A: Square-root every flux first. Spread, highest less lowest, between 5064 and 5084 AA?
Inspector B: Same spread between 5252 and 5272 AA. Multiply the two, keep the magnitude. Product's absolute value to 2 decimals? 0.31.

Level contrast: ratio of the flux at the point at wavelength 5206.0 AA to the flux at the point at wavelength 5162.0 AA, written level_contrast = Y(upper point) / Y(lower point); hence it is 0.98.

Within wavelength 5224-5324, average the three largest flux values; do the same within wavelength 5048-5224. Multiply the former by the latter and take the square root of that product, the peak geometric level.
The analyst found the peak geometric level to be 31.3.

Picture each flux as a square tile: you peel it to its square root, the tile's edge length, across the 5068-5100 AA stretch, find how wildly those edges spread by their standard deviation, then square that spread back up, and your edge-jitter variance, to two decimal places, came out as 0.05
